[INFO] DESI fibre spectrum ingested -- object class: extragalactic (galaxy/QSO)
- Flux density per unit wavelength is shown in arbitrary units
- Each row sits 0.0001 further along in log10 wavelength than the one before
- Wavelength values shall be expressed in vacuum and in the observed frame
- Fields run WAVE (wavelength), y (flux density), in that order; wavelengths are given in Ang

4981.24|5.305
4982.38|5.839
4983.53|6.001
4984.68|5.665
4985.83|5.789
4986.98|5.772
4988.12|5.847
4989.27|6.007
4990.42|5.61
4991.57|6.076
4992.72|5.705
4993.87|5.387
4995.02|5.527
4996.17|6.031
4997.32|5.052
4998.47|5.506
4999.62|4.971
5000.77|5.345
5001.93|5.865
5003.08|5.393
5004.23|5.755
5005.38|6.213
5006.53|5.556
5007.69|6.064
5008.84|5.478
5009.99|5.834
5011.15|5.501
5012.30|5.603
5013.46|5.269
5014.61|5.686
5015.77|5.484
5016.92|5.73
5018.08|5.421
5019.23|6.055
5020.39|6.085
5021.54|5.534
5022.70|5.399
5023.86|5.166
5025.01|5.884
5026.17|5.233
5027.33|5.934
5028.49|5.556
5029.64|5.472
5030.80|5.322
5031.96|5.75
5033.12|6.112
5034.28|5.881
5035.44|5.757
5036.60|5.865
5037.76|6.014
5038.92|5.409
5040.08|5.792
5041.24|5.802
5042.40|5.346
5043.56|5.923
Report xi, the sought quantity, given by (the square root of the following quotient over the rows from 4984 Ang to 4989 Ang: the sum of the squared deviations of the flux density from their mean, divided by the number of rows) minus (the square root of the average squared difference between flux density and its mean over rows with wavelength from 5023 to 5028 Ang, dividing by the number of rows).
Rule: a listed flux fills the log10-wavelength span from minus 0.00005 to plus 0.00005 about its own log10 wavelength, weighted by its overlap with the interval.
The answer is -0.29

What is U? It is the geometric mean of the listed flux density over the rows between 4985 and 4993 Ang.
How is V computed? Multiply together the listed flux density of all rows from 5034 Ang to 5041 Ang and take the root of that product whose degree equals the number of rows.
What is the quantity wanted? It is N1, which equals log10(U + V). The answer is 1.06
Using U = 5.83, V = 5.78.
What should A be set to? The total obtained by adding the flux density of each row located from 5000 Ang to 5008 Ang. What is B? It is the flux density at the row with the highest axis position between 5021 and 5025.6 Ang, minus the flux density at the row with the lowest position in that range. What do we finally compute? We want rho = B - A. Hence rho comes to -40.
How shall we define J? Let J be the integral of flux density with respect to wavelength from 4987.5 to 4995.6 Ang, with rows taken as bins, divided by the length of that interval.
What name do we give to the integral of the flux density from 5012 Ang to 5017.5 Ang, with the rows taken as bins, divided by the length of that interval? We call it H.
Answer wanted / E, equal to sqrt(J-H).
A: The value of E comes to 0.439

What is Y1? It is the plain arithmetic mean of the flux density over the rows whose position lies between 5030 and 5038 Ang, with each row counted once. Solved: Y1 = 5.81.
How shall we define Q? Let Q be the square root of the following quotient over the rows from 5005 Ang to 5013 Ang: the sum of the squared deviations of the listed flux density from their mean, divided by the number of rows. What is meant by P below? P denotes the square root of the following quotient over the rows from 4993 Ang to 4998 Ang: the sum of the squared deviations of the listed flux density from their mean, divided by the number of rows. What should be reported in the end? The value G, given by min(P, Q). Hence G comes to 0.27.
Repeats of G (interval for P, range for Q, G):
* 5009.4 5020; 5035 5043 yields 0.22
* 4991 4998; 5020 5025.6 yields 0.33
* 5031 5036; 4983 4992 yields 0.15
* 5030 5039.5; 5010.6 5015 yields 0.16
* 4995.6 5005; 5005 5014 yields 0.30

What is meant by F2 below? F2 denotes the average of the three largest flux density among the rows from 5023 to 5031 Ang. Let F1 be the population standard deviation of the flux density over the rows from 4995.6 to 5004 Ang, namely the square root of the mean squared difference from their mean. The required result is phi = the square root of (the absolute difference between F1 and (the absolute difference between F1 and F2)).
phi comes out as 2.25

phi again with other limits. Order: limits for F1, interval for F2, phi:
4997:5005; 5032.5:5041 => 2.32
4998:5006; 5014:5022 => 2.28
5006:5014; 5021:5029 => 2.30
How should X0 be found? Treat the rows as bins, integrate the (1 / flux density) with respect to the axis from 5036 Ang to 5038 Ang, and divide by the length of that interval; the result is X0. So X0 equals 0.169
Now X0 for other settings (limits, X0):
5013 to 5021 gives 0.177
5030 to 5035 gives 0.174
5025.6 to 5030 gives 0.181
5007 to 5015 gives 0.178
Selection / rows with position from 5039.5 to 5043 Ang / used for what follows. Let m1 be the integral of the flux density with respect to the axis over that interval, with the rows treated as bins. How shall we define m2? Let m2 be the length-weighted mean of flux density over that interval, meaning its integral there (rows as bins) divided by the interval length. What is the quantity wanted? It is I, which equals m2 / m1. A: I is 0.29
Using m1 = 20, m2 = 5.7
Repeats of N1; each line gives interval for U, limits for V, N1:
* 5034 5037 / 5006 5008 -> 1.07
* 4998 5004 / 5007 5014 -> 1.04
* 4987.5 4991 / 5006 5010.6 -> 1.06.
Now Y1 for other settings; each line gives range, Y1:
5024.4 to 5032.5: 5.59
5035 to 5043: 5.71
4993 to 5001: 5.40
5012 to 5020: 5.61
